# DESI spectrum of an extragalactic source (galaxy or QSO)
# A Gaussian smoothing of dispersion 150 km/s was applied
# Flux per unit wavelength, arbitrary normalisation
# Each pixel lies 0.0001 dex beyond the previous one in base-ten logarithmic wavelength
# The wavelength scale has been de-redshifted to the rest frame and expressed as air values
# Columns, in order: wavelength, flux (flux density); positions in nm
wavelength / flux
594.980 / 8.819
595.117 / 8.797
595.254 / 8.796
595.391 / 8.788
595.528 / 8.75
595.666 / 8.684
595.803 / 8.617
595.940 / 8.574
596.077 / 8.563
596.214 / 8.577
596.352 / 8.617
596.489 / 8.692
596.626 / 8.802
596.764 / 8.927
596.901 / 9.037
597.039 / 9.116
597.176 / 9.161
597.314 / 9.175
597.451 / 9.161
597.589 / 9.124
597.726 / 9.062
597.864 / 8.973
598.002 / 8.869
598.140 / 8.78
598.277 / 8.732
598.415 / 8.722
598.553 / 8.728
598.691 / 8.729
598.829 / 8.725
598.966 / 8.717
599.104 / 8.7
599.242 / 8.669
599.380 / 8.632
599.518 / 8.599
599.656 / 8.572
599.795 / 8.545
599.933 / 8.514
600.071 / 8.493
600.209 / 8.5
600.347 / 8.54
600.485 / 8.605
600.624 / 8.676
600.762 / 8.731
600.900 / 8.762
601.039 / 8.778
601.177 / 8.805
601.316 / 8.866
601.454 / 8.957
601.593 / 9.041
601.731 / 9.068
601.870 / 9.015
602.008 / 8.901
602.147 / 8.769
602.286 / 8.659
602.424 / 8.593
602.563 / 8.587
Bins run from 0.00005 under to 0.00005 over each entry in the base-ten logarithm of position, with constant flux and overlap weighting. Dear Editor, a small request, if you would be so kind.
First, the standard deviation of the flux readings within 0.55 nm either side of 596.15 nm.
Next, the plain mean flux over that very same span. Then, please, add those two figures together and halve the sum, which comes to 4.36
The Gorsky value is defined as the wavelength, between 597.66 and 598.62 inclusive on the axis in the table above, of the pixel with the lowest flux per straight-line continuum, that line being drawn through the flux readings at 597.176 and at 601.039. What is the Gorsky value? 598.277 nm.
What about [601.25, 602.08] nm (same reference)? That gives 601.316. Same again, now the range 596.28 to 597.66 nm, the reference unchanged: 596.352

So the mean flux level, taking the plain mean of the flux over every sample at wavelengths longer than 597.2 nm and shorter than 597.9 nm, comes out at 9.1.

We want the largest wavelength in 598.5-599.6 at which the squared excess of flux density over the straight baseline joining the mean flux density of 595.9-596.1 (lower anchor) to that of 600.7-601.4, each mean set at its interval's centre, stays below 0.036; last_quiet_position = 599.518 nm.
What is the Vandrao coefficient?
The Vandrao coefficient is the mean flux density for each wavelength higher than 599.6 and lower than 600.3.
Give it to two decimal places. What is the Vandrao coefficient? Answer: 8.52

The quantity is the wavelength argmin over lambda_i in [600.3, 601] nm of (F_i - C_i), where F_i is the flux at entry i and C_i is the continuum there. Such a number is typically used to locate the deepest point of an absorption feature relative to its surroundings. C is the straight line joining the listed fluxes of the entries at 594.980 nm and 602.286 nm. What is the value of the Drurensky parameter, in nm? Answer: 600.347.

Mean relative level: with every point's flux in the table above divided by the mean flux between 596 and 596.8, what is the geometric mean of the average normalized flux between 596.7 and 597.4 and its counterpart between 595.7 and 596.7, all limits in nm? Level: 1.02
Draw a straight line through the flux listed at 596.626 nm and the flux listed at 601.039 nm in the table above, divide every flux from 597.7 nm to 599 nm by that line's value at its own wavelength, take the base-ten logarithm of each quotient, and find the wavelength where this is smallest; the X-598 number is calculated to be 598.966 nm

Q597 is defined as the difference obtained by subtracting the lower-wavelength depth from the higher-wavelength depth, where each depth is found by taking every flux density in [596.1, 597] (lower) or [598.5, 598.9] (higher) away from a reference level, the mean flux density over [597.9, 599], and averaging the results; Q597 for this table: 0.05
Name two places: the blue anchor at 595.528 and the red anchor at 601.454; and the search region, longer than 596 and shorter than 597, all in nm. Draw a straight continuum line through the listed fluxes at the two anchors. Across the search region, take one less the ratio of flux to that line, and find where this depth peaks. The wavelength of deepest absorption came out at 596.077 nm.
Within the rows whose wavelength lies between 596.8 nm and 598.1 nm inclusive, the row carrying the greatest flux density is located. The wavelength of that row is 597.314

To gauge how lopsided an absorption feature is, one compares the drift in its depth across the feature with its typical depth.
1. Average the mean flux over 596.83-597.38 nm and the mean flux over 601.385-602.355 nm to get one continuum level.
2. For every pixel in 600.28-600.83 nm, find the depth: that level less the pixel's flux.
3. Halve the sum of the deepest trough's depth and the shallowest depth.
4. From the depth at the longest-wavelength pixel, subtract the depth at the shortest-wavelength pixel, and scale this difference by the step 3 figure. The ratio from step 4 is -0.50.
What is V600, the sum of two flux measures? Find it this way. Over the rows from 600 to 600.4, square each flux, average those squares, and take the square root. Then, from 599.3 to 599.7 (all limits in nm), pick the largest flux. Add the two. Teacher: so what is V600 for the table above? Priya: 17.1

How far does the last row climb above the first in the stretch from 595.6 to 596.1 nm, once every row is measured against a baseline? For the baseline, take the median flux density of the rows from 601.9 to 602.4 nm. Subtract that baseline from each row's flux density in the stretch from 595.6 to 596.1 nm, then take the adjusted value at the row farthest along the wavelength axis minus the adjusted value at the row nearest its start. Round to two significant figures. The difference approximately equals -0.12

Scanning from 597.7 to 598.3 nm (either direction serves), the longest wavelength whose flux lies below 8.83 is 598.277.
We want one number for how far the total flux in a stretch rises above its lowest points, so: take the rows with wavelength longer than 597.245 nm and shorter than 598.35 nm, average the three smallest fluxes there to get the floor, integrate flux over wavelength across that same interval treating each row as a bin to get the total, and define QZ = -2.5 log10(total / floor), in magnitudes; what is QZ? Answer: -0.13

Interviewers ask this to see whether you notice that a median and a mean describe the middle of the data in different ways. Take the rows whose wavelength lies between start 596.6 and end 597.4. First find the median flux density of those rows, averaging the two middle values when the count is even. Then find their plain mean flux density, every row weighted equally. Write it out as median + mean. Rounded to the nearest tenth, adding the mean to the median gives 18.1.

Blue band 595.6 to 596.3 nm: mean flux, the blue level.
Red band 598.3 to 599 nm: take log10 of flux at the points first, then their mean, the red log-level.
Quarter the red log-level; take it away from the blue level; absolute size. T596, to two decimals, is 8.37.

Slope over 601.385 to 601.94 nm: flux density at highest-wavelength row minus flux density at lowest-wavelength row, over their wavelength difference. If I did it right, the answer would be 0.1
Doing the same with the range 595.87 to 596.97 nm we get 0.5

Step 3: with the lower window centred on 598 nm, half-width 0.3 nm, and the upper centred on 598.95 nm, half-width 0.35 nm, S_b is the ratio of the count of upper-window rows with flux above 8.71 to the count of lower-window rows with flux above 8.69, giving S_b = 0.6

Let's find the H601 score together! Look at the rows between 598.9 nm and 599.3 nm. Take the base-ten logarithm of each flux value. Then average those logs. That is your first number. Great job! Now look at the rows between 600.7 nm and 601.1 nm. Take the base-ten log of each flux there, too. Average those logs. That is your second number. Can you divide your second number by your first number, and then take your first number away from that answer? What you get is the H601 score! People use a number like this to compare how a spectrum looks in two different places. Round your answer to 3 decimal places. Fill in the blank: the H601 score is 0.064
